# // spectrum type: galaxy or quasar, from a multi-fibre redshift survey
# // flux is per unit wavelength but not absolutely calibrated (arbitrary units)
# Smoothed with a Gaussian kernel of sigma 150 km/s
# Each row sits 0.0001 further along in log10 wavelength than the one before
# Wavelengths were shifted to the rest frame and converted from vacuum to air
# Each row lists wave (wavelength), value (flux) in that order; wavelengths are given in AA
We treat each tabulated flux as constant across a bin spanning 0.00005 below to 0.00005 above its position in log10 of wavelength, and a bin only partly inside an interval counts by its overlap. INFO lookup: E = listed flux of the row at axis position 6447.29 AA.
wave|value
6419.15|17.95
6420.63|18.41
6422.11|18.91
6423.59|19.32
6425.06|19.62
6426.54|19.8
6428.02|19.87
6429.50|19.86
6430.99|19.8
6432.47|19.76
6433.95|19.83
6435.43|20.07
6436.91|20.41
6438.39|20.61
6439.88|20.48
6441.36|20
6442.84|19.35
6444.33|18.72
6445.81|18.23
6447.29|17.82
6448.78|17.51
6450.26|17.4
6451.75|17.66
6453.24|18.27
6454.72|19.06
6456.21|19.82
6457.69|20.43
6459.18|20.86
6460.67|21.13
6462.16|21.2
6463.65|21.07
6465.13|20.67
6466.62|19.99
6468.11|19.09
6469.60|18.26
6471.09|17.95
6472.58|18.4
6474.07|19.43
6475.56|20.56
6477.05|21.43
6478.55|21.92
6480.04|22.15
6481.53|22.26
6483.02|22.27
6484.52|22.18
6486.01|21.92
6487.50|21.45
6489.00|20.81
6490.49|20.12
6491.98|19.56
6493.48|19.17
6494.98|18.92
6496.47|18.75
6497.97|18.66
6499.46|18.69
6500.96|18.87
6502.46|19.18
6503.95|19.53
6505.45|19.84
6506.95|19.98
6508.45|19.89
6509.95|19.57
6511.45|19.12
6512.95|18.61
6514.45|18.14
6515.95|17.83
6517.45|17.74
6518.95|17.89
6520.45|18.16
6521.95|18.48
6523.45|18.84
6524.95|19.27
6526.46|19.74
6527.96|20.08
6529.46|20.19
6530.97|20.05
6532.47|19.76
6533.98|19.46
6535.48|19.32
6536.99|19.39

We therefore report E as 17.82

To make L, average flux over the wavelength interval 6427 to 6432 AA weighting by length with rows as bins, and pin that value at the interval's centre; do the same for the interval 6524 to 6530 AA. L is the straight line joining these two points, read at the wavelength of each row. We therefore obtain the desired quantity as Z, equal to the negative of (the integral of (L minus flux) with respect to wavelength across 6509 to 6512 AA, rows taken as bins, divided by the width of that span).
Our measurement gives -0.4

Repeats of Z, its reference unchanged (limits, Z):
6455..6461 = 0.6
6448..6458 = -1.3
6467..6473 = -1.3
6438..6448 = -0.5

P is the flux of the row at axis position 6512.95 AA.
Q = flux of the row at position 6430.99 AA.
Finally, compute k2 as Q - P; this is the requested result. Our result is 1.2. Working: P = 18.61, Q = 19.8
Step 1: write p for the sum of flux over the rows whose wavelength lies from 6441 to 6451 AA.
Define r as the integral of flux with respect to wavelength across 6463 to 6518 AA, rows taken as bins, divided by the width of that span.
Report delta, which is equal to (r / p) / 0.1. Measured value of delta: 1.54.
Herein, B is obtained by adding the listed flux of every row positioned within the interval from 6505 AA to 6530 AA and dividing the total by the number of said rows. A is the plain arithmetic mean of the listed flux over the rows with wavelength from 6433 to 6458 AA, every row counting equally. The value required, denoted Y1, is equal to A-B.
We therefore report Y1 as 0.1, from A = 19.2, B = 19.0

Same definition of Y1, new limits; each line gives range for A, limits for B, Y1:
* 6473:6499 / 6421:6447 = 1.0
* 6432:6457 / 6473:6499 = -1.6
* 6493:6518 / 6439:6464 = -0.4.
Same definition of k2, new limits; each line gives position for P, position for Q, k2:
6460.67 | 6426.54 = -1.3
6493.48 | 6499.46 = -0.5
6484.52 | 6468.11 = -3.1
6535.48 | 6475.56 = 1.2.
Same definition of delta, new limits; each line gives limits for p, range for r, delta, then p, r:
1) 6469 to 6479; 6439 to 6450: 1.36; 138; 18.8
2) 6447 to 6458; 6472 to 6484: 1.43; 148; 21.1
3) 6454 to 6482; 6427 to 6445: 0.52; 386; 19.9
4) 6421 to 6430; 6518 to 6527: 1.59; 117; 18.7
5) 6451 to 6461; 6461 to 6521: 1.44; 137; 19.8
